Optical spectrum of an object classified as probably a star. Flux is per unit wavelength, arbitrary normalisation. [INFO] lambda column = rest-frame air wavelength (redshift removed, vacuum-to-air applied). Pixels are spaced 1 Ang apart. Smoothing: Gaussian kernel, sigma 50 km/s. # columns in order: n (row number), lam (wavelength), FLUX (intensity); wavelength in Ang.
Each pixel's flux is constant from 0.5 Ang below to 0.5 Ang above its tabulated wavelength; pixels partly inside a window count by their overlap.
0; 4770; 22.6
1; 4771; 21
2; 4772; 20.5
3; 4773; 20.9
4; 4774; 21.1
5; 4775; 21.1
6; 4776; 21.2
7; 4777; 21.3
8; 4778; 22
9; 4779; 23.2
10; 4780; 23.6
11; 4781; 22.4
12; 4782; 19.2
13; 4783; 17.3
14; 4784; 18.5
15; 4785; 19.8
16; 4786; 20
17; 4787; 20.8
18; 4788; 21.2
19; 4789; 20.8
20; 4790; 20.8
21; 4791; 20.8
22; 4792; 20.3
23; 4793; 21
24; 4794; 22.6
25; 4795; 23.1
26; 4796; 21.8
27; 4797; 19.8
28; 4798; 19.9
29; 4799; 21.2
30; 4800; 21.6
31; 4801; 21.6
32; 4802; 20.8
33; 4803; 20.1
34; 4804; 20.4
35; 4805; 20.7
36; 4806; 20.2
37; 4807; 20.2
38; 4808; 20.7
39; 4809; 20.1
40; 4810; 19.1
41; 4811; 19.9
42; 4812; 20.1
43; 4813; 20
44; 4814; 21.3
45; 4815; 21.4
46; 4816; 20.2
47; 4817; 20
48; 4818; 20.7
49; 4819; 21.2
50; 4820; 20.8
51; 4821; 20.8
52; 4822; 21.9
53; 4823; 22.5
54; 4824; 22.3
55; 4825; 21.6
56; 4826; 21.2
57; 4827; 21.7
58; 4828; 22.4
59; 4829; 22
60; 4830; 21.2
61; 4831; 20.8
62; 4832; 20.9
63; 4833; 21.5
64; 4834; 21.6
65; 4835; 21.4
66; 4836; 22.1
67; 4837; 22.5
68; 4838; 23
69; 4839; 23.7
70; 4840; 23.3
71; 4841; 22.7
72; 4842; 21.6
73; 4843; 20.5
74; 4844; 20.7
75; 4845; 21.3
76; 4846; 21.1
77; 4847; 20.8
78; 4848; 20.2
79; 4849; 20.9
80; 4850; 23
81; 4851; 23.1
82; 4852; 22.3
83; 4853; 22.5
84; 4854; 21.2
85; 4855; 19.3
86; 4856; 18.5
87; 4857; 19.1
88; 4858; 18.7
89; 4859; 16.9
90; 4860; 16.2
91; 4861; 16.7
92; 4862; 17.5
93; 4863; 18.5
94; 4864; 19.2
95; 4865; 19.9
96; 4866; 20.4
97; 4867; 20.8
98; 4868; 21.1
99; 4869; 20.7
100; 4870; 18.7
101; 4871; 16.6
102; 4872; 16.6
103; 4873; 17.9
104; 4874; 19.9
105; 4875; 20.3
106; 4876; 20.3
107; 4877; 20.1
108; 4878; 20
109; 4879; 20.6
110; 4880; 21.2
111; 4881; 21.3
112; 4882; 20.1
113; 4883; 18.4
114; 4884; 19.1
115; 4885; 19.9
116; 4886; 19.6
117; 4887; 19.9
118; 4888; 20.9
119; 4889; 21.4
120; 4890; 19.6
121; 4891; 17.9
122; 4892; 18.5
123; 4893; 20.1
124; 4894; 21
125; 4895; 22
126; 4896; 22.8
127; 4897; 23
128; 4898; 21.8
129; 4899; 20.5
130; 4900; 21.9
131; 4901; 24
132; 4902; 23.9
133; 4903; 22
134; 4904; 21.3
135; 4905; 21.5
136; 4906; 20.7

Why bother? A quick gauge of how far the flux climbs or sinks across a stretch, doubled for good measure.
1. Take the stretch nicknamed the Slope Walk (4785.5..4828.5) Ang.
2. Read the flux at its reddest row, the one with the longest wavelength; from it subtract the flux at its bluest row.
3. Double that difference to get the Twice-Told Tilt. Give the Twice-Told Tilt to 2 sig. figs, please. 4.8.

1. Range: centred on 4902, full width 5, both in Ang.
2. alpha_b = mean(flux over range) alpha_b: 22.6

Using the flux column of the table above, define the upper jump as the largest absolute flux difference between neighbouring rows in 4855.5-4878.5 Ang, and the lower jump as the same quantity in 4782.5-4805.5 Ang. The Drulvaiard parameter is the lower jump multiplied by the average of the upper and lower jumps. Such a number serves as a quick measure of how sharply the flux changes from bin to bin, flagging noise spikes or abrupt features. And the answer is 4.1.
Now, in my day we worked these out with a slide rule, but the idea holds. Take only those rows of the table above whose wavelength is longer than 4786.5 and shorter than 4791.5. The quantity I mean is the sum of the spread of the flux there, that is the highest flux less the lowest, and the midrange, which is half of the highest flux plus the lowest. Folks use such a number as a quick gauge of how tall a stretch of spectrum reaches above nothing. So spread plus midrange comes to 21.4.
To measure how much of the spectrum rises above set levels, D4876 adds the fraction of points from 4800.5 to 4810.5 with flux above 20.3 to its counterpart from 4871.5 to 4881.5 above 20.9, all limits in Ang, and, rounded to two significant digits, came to 0.70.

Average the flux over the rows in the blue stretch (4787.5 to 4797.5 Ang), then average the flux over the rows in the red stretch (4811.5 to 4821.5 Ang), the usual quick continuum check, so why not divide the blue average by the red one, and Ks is 1.03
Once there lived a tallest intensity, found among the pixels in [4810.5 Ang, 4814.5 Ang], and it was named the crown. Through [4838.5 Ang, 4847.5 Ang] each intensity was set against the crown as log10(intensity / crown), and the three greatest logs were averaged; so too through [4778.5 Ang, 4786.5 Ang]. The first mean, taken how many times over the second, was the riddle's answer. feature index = 1.1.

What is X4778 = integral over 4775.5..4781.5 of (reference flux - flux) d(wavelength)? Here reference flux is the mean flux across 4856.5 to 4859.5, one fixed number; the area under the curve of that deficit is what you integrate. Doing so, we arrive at -24.3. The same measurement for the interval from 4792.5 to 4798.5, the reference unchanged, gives -18.8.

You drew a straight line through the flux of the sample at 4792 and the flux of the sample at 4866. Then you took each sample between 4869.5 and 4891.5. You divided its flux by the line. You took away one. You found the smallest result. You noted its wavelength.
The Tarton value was 4872 Ang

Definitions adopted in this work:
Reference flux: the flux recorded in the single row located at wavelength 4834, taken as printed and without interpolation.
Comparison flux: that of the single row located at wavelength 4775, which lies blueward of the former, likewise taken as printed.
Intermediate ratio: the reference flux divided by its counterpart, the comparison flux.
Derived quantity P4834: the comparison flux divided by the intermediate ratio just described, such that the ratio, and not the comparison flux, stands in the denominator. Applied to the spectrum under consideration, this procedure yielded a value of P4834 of 20.6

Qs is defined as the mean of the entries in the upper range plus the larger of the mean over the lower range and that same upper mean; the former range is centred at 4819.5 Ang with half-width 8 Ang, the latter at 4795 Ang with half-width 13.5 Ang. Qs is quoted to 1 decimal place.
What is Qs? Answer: 42.2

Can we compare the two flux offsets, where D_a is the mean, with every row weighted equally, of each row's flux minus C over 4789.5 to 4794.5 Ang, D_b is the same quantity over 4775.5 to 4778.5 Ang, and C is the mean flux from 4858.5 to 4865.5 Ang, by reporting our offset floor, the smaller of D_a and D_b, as 3.3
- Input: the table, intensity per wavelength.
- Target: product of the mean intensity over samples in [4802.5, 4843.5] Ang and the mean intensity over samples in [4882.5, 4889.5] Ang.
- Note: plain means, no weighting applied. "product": 422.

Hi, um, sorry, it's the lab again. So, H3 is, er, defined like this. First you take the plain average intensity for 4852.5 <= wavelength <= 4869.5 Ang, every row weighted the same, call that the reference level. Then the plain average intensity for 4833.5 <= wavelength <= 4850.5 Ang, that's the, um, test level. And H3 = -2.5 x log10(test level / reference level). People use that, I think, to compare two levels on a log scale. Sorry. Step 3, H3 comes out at -0.135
